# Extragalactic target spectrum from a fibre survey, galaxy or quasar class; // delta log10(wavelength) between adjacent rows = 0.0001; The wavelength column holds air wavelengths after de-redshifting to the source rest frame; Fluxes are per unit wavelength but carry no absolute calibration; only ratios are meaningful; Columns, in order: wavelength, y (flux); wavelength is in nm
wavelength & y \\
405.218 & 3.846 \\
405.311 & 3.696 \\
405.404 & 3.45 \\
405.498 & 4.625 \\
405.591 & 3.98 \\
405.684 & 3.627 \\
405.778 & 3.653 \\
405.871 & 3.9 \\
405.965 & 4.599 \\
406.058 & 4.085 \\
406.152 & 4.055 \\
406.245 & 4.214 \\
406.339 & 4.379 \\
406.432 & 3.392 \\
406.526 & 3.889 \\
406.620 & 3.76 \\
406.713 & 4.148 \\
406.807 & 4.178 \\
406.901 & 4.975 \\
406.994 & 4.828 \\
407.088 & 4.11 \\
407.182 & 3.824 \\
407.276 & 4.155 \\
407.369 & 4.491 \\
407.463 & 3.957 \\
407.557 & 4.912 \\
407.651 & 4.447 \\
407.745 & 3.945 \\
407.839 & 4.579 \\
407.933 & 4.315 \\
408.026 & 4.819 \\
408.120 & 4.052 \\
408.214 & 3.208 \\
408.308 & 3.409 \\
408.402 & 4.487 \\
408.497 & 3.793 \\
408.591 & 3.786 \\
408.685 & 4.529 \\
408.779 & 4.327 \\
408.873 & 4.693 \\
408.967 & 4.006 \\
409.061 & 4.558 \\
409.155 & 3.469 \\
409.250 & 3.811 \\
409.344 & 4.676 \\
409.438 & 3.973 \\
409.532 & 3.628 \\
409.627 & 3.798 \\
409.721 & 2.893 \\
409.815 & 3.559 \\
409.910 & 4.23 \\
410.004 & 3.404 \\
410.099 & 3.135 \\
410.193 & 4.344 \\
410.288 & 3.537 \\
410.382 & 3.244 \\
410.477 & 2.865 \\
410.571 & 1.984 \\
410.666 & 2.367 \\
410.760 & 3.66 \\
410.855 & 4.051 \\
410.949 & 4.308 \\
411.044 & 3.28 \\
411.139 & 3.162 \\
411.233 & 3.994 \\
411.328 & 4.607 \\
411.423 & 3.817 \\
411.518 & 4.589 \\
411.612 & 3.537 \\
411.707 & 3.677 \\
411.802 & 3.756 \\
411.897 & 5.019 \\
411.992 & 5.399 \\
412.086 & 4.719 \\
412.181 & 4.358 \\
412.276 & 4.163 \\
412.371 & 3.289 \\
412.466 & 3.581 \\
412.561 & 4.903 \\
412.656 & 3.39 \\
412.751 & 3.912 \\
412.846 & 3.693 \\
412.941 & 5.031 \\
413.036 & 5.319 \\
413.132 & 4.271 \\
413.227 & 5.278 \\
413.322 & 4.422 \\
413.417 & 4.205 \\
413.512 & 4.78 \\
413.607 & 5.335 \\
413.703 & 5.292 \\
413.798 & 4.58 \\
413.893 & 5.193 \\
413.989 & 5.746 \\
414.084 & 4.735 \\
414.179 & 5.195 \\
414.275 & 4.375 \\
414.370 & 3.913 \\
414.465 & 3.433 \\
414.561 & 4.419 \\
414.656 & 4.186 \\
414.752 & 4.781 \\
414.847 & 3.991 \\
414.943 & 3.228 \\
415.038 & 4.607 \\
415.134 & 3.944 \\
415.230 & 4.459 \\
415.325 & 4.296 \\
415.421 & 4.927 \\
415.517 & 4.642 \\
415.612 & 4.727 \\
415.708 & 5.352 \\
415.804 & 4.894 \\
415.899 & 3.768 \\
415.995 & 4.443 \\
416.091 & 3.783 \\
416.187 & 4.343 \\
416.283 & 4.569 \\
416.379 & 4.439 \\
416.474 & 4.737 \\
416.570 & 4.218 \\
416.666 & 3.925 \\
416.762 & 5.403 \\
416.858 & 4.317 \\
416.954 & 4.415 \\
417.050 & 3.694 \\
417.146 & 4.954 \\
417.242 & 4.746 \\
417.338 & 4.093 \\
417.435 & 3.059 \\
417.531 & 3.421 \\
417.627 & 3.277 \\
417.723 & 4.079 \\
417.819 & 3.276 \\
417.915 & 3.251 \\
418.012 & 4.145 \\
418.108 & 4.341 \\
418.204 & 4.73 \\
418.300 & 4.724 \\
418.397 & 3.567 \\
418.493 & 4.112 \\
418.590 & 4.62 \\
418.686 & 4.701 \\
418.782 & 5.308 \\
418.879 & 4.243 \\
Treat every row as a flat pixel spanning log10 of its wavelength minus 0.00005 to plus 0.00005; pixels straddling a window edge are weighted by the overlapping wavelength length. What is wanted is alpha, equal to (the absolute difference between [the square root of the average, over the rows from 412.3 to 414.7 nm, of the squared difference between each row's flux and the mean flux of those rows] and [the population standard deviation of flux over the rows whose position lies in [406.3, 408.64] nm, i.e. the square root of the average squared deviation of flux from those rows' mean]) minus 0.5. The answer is -0.27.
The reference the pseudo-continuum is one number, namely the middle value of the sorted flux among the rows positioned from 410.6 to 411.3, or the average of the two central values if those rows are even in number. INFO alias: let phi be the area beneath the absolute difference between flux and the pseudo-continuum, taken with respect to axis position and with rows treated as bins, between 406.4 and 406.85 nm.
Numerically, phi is 0.14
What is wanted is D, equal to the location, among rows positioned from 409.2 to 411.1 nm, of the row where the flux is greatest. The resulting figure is 409.344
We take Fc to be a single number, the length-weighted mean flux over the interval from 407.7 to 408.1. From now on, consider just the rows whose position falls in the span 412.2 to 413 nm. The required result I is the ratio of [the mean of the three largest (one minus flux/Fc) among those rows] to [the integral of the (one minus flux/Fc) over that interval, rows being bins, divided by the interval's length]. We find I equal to 2.6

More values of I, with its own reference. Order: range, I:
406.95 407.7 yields 7.0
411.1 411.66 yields 2.0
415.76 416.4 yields 4.9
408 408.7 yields 2.1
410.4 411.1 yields 1.7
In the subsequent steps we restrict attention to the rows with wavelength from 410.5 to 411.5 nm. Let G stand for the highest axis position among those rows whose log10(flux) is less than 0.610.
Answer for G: 411.423 nm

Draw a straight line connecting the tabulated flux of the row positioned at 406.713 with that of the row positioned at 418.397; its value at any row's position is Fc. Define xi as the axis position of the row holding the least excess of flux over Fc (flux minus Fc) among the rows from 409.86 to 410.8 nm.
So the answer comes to 410.571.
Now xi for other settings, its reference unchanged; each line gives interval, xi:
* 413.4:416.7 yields 414.943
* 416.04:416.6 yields 416.091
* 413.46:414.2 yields 413.798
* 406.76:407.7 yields 407.182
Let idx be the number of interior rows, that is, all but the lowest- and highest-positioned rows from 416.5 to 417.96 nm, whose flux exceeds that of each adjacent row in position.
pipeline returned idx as 5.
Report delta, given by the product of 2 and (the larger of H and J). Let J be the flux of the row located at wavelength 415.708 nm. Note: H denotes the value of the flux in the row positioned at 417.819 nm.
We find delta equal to 10.7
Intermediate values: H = 3.276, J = 5.352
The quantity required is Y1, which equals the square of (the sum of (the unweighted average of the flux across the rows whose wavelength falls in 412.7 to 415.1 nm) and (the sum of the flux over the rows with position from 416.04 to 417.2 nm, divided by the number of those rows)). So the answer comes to 80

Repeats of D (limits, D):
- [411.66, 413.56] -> 411.992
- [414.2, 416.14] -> 415.708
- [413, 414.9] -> 413.989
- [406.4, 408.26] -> 406.901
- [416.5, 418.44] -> 416.762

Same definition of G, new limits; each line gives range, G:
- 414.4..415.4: 415.134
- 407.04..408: 407.745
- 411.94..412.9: 412.846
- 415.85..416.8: 416.666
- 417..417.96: 417.915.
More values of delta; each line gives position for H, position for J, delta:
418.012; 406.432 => 8.3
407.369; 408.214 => 9.0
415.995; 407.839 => 9.2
